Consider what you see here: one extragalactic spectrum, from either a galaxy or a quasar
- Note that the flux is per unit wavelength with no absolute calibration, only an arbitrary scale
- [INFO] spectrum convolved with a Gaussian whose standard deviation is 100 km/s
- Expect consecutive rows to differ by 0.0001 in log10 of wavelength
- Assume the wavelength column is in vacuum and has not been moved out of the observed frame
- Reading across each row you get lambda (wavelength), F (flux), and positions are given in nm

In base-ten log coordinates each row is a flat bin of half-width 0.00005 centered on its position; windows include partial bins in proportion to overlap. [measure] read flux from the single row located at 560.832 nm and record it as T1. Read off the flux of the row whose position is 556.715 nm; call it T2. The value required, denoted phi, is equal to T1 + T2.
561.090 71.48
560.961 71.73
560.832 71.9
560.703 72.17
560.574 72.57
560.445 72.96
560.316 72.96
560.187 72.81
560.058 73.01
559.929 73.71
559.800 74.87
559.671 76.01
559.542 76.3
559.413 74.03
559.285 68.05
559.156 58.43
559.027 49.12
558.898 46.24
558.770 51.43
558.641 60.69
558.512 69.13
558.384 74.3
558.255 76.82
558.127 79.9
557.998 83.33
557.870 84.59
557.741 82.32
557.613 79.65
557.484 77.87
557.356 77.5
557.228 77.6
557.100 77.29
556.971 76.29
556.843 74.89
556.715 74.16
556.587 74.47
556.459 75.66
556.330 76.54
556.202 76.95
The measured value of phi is 146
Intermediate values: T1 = 71.9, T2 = 74.16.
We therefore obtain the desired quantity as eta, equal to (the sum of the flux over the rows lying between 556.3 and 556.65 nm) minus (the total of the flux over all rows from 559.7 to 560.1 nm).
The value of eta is 5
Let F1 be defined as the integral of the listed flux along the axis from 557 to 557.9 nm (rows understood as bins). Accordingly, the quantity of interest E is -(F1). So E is -71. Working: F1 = 71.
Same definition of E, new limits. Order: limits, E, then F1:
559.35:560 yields -49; 49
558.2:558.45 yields -19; 19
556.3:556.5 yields -15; 15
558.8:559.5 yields -42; 42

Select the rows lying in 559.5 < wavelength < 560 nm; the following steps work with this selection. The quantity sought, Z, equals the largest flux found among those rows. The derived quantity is 76.3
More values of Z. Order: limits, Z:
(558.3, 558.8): 74.3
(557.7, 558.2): 84.59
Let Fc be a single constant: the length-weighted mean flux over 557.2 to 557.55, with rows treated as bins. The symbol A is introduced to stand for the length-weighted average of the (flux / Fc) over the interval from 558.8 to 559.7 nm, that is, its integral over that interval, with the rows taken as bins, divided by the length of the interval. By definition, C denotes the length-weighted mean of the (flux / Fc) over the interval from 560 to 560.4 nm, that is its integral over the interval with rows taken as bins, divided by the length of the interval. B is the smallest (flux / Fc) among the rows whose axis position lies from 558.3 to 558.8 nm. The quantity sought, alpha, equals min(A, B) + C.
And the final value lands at 1.60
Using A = 0.81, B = 0.66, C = 0.94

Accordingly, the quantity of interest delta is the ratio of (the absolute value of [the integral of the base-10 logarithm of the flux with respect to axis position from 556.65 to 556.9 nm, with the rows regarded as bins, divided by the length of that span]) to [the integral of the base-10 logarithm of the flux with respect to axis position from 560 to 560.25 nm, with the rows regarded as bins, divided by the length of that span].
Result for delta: 1.01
